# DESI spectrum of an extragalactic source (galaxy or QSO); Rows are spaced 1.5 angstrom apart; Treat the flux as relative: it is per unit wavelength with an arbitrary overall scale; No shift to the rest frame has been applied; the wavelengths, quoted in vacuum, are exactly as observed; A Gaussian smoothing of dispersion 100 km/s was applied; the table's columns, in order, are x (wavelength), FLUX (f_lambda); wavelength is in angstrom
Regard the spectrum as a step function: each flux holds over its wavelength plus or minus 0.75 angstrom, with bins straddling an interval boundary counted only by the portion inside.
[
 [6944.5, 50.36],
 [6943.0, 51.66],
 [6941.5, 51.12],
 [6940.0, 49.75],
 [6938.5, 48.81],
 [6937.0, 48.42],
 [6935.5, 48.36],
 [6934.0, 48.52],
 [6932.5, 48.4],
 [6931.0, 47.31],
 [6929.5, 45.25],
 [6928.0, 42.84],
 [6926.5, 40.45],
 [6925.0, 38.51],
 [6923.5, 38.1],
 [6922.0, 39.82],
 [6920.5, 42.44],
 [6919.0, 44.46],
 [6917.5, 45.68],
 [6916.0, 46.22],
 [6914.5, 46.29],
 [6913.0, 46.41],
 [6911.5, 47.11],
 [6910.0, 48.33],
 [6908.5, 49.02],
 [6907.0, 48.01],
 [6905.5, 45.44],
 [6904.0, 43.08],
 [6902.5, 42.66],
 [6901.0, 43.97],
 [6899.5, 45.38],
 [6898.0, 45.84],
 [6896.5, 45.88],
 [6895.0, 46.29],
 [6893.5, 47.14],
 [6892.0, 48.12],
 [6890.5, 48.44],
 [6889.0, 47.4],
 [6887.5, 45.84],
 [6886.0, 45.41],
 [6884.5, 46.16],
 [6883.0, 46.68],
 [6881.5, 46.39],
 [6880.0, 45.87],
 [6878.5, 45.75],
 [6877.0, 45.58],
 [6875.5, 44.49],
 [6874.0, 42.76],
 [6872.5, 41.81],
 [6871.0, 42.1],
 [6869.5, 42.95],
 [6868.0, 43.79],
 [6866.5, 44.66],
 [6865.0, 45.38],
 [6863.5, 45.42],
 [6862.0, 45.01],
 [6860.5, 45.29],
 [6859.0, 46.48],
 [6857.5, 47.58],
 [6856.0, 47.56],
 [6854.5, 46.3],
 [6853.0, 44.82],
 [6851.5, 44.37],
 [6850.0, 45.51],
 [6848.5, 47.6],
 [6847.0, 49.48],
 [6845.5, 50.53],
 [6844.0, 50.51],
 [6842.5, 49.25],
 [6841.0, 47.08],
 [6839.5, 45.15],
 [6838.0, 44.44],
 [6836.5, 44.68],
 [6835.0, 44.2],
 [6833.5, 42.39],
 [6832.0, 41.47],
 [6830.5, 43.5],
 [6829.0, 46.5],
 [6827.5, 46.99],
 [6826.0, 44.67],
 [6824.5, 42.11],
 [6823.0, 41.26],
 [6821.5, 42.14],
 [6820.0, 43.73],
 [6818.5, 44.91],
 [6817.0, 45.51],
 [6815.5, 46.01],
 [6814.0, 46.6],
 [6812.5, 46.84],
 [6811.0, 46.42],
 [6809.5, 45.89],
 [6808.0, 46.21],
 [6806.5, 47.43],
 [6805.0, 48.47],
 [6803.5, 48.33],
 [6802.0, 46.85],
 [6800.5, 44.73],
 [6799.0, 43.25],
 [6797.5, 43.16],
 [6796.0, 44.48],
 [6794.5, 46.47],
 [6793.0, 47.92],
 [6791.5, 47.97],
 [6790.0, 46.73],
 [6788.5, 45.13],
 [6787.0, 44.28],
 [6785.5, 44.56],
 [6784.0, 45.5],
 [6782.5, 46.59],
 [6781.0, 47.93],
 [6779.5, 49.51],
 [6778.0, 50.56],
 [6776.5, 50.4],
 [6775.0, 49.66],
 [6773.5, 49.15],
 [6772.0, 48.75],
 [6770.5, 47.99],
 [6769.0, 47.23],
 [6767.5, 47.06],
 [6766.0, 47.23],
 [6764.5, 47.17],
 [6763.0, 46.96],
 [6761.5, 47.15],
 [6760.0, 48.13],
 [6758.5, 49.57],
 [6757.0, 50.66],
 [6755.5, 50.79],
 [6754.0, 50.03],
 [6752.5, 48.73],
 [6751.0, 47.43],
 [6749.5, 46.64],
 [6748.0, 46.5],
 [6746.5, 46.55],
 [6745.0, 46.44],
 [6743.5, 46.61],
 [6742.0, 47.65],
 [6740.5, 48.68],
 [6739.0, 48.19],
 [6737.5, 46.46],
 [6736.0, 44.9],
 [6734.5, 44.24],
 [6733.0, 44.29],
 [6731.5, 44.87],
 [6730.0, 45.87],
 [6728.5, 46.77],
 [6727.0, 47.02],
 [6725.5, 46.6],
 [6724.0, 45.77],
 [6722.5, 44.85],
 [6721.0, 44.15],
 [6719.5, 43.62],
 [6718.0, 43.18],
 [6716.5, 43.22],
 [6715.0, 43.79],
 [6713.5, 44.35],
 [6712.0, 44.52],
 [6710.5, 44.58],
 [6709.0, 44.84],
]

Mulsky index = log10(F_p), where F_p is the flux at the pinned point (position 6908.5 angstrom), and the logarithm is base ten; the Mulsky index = 1.69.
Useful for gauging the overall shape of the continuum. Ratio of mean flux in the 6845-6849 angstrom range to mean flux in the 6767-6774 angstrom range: 1.02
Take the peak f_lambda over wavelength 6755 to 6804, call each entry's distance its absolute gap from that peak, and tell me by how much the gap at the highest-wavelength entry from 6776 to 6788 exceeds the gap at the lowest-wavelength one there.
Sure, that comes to 6.1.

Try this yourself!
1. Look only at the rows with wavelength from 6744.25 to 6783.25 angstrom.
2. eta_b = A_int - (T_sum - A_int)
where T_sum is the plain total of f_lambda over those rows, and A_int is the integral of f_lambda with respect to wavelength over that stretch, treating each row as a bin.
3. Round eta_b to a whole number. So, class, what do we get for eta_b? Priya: 2510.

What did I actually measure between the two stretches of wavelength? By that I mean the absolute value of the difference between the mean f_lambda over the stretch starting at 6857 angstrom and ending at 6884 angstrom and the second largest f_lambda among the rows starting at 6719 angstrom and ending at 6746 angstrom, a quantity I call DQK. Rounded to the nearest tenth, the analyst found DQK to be 3.3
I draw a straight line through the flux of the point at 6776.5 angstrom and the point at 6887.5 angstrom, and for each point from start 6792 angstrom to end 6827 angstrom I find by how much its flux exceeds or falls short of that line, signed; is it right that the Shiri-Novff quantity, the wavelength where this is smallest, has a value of 6823.0 angstrom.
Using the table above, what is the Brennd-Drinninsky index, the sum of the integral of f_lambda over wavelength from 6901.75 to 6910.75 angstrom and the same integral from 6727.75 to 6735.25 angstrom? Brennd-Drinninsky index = 754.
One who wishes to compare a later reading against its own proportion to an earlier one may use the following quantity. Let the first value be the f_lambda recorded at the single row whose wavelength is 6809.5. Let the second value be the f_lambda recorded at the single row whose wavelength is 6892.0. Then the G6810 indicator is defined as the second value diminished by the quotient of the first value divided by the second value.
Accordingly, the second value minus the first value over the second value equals 47.2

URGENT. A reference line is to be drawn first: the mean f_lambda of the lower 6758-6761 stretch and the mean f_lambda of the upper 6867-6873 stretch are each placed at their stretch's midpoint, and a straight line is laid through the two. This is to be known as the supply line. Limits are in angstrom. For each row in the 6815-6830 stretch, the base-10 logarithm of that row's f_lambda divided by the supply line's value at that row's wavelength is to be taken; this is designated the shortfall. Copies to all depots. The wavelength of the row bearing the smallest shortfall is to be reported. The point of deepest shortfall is 6823.0 angstrom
